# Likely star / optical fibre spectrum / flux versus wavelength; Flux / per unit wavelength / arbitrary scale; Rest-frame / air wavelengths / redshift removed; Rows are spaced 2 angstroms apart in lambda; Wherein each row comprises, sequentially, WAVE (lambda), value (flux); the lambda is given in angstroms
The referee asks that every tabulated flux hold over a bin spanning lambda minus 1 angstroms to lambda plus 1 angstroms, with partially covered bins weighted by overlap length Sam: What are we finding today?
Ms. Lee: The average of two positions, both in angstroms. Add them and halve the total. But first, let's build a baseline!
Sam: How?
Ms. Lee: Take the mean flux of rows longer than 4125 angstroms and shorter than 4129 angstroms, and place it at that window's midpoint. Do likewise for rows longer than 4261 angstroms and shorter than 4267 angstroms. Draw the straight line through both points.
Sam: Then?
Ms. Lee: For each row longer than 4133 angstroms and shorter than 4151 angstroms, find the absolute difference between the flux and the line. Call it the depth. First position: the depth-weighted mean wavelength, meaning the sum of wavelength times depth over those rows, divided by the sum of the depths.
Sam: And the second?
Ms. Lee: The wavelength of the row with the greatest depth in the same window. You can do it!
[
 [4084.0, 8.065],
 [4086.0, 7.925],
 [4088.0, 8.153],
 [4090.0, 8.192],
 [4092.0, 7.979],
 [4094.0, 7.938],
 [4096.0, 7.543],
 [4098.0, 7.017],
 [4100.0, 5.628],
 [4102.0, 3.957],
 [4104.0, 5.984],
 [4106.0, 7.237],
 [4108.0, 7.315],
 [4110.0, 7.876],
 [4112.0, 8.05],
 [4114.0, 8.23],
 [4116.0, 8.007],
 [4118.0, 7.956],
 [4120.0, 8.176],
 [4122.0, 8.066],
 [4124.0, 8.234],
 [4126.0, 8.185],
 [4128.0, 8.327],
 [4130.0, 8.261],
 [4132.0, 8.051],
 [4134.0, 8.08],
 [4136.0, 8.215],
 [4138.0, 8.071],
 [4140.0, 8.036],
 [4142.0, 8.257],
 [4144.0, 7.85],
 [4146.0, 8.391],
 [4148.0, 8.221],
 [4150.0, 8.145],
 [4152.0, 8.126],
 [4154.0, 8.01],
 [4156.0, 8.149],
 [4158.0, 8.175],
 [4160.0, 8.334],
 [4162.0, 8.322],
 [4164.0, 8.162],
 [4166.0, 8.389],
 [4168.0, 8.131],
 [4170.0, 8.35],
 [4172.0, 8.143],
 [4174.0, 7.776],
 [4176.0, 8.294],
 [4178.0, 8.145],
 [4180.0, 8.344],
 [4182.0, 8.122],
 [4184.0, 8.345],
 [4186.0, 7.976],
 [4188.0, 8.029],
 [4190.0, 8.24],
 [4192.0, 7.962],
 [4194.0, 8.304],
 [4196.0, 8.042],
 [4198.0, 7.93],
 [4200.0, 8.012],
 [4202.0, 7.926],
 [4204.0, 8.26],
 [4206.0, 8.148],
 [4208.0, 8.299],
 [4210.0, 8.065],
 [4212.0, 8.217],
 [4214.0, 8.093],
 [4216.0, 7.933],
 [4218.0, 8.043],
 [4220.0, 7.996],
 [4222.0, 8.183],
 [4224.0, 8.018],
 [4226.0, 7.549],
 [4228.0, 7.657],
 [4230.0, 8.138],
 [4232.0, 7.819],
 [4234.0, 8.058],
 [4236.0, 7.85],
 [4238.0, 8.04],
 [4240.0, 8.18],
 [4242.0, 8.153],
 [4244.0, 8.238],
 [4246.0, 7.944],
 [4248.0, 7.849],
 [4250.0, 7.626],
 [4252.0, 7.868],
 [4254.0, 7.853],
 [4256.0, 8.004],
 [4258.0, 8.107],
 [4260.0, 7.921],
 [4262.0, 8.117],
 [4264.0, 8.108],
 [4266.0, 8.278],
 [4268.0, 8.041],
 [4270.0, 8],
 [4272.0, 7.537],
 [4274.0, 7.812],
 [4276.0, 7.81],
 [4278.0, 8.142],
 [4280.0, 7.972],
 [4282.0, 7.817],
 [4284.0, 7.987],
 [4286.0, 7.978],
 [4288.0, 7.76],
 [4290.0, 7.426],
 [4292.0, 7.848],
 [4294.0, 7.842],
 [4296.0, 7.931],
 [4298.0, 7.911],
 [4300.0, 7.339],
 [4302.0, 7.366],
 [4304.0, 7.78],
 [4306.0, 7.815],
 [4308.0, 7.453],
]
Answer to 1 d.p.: 4142.8 angstroms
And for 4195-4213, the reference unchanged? 4201.9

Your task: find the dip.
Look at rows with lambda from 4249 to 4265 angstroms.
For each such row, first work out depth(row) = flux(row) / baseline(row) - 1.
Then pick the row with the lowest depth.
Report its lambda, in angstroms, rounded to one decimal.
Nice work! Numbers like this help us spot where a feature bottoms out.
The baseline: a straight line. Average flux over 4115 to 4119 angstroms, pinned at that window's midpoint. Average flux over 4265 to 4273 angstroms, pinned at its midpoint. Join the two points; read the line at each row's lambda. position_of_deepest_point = 4250.0 angstroms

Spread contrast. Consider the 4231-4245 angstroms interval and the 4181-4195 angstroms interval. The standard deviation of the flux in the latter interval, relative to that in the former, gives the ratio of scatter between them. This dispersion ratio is 1.0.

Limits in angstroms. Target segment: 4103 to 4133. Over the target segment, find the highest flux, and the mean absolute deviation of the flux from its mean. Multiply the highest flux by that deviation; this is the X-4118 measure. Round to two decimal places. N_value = 3.39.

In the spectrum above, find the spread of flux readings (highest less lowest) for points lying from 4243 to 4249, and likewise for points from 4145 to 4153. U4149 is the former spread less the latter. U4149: 0.12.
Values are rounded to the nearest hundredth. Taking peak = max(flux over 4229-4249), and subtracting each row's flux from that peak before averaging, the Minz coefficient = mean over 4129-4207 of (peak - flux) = 0.09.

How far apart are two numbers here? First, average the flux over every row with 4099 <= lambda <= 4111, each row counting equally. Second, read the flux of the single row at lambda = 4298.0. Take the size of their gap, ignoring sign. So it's 1.6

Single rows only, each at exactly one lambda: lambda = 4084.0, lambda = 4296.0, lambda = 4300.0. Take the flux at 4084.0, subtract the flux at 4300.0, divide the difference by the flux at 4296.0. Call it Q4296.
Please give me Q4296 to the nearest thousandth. 0.092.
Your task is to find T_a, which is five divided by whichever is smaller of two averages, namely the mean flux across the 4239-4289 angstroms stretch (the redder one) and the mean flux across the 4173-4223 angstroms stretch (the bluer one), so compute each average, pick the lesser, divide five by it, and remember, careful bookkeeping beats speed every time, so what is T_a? 0.628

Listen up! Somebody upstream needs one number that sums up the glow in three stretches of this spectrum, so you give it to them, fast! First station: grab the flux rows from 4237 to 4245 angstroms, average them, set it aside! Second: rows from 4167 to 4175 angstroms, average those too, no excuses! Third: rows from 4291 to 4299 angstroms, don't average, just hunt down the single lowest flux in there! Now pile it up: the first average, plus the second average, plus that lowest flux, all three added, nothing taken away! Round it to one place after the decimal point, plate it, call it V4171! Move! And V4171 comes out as 24.1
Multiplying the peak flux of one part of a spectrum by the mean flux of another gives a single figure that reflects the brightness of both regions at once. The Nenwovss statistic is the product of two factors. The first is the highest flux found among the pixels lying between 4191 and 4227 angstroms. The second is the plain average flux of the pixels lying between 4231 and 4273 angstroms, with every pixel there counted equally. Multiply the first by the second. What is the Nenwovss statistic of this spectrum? 66.3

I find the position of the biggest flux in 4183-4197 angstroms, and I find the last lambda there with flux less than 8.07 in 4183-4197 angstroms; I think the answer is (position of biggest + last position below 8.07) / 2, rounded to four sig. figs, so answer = 4190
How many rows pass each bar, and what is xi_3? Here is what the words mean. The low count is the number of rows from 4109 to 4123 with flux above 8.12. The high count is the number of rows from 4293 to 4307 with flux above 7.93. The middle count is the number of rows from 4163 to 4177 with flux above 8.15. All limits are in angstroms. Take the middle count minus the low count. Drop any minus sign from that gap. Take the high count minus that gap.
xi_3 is -1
